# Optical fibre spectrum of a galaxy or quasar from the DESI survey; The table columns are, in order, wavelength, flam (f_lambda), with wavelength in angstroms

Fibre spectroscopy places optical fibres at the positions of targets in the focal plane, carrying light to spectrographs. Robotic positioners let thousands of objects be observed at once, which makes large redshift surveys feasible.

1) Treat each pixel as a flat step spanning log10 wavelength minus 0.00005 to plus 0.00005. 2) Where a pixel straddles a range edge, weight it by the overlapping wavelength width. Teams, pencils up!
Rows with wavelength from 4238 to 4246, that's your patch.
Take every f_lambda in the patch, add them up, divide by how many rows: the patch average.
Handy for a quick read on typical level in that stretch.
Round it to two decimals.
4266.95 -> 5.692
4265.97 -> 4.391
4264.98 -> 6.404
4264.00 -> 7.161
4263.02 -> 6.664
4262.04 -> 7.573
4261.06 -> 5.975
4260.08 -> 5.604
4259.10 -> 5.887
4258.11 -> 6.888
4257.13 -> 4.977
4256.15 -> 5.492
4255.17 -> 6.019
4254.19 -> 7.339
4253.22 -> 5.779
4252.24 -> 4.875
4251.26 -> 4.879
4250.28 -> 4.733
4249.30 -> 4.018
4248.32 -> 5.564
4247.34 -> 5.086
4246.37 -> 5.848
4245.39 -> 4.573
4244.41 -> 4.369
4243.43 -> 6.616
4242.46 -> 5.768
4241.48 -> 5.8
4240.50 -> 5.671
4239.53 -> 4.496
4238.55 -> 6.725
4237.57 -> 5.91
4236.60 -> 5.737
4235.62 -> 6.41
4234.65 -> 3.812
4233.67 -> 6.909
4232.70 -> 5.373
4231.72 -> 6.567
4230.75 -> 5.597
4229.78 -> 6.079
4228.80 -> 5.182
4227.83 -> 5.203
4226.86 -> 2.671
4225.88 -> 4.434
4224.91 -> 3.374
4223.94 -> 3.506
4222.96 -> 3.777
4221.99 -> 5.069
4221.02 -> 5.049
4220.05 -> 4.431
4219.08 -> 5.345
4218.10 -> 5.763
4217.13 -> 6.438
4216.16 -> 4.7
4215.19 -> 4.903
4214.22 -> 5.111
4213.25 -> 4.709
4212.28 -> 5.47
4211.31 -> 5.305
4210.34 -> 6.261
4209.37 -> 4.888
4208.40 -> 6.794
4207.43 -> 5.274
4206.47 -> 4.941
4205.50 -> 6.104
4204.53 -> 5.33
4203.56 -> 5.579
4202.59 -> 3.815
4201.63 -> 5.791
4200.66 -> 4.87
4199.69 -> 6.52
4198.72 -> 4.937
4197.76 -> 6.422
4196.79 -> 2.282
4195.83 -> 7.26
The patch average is 5.50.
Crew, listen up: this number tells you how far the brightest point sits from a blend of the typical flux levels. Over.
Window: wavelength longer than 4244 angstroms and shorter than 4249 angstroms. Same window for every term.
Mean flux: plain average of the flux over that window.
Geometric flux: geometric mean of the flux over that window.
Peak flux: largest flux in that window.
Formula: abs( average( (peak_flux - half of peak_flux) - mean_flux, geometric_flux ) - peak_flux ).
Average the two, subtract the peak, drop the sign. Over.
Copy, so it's 4.4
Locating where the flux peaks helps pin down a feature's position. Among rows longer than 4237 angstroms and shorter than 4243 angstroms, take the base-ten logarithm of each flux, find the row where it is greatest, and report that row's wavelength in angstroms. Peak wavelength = 4238.55 angstroms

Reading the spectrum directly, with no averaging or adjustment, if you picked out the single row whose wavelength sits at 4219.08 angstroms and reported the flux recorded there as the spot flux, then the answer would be 5.345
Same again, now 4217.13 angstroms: 6.438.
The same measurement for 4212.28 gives 5.47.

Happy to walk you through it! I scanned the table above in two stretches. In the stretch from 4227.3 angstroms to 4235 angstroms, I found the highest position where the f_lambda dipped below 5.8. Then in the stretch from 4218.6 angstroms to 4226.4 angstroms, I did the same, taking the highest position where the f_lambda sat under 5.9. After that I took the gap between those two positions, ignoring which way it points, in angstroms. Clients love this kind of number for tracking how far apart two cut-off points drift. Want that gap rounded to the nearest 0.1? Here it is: 8.8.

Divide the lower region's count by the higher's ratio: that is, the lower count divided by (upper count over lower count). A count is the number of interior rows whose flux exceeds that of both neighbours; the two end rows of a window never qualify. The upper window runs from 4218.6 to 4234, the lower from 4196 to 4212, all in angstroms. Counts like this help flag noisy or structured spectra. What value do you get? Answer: 10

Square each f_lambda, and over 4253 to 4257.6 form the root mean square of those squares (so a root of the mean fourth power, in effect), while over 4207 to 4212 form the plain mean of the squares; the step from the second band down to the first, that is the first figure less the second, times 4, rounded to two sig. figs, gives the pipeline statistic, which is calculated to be 16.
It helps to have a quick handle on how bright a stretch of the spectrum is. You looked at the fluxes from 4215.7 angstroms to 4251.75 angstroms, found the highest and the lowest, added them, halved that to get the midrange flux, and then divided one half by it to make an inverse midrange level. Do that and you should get 0.104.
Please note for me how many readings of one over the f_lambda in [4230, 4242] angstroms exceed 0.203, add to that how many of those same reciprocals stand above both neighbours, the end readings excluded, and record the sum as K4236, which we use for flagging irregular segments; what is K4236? 6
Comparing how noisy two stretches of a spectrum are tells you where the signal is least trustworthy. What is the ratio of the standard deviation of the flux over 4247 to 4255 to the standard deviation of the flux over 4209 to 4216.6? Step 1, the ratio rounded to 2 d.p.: 1.90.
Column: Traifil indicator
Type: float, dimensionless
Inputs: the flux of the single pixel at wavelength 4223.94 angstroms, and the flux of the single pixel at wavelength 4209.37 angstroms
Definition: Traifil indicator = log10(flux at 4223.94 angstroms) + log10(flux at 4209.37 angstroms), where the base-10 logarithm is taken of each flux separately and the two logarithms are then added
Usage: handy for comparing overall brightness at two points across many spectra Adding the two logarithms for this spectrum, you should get 1.234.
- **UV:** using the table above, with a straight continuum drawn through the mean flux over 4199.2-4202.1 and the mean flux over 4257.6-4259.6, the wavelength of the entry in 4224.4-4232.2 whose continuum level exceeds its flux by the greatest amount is 4226.86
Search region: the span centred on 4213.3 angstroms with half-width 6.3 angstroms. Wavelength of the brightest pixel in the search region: 4208.40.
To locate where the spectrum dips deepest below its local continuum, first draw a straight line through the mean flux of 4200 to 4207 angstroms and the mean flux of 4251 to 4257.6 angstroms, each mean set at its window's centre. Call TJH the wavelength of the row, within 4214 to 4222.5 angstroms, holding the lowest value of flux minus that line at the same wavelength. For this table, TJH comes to 4220.05 angstroms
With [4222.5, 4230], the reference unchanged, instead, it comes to 4226.86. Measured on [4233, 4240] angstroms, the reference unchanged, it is 4234.65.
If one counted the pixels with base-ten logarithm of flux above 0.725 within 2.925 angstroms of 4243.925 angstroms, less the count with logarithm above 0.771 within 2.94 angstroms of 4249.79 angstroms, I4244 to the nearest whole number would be 4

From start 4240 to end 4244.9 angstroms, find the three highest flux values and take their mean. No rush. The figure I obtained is 6.06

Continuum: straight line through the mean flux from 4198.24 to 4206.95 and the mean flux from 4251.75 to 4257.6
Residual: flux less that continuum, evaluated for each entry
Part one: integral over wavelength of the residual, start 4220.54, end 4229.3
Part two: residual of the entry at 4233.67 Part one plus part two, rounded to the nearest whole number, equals -10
